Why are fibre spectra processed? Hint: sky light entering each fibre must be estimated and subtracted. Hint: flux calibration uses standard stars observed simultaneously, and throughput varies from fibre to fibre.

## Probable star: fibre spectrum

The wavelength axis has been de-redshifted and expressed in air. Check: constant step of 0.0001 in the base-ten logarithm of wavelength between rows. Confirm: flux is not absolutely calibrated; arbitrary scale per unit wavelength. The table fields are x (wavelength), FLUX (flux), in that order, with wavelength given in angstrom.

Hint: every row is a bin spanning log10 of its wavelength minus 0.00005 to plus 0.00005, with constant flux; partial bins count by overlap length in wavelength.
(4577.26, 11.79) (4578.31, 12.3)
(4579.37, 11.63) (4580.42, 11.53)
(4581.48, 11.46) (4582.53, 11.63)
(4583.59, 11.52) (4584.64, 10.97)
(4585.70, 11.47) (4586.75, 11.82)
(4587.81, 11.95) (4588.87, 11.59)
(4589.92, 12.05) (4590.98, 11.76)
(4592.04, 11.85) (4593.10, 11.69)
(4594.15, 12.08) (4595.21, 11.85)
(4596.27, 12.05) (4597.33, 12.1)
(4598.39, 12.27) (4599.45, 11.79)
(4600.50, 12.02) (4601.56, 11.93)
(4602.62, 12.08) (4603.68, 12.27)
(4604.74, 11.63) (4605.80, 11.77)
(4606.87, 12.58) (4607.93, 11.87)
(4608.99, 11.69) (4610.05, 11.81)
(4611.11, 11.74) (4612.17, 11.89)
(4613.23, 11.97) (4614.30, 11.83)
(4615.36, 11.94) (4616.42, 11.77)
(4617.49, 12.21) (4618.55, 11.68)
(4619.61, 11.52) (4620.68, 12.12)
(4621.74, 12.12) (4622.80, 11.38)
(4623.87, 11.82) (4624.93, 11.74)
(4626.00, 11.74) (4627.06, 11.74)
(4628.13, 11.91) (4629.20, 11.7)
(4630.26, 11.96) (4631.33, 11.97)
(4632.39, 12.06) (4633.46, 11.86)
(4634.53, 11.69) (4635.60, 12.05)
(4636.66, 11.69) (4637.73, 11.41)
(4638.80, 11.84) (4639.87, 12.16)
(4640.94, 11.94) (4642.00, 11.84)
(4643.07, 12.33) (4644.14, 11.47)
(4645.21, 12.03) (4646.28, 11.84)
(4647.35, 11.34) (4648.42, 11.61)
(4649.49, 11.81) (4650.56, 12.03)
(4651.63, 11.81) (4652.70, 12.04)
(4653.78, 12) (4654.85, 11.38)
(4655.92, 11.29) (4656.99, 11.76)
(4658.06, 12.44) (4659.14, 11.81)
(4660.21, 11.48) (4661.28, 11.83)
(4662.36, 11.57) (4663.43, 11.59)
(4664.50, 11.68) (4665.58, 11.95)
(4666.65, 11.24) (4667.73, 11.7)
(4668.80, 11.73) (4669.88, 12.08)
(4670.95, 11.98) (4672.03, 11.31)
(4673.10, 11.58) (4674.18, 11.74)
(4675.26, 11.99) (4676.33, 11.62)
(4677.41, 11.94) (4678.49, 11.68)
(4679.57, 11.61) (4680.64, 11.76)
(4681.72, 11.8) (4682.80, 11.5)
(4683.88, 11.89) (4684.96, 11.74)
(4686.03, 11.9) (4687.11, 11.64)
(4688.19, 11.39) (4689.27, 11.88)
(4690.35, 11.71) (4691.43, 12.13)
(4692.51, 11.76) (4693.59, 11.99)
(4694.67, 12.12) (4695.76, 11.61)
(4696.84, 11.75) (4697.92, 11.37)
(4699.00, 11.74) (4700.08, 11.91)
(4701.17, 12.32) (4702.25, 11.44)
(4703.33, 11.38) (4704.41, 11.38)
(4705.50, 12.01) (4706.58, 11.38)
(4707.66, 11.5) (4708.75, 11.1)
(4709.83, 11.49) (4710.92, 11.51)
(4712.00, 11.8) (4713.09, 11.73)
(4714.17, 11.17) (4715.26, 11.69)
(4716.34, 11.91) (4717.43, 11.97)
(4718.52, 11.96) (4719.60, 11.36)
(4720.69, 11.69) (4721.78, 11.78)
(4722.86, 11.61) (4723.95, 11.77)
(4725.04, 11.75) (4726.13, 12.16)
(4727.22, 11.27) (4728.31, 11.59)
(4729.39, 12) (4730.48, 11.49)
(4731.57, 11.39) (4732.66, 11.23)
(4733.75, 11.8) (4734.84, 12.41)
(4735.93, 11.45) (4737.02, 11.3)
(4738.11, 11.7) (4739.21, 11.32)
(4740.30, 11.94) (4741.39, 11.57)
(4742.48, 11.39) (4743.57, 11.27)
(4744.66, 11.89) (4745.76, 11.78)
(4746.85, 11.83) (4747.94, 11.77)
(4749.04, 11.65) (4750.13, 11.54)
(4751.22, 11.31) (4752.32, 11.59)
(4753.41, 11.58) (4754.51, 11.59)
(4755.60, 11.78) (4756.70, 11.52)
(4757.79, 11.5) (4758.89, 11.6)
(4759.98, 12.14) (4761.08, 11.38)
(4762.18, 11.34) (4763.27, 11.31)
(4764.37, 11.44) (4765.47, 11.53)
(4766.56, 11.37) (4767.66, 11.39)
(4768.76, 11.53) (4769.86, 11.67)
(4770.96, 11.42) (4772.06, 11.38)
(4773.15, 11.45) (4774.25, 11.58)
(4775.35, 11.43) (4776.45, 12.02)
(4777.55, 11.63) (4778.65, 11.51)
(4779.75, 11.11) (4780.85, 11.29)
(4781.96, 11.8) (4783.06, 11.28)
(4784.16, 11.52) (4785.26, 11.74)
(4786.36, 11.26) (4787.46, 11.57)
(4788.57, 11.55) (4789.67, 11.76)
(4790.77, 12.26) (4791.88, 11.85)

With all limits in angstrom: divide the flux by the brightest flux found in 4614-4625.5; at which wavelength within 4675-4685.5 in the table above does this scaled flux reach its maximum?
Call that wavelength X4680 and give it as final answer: 4675.26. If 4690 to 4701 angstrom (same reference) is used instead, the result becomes 4691.43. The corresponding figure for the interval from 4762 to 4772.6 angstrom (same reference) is 4769.86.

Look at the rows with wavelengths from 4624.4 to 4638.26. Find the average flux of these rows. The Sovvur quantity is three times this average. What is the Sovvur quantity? 35.4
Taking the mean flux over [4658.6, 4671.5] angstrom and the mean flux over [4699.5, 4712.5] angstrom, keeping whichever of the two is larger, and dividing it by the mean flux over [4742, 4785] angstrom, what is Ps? 1.015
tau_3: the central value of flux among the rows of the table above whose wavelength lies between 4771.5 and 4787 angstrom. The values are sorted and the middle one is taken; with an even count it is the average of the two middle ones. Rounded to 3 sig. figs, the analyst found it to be 11.5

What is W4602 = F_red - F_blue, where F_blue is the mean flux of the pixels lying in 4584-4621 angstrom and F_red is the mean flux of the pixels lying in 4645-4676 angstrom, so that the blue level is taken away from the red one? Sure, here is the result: -0.13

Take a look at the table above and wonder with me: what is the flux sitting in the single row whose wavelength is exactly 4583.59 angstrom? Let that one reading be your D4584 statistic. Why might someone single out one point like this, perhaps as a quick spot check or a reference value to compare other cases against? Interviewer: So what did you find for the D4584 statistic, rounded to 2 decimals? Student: 11.52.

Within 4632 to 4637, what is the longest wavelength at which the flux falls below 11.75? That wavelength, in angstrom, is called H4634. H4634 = 4636.66 angstrom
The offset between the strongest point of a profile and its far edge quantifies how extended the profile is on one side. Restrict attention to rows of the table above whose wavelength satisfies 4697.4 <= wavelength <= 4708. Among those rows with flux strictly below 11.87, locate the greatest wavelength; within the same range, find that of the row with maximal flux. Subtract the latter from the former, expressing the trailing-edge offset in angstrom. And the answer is 6.5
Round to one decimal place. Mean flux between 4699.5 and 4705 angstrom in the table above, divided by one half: 23.4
